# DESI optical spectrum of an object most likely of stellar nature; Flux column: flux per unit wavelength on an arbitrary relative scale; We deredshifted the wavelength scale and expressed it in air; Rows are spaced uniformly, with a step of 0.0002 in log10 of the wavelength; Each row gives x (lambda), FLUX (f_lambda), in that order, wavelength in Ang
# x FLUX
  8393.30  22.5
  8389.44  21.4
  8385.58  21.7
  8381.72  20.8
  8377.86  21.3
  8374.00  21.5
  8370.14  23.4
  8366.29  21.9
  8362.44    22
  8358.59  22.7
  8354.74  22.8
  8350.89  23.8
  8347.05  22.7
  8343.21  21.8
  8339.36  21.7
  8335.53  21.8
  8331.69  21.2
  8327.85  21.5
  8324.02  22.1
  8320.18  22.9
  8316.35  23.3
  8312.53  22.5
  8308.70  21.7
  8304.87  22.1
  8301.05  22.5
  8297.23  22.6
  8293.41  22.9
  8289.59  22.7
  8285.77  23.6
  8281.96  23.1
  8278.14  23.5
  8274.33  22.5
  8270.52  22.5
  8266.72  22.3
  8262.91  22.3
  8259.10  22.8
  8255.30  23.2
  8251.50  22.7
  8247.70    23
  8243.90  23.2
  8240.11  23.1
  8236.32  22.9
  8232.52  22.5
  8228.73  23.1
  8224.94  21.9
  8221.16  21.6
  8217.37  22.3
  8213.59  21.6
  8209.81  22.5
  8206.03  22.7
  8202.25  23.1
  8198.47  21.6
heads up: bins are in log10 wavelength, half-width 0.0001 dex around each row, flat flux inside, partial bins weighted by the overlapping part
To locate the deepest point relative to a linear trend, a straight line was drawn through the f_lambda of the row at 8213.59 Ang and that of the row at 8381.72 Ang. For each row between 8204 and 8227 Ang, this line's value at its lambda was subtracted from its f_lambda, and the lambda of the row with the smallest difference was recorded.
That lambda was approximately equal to 8213.59 Ang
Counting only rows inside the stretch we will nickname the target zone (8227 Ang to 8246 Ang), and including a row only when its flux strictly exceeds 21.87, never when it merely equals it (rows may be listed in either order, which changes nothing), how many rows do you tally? 5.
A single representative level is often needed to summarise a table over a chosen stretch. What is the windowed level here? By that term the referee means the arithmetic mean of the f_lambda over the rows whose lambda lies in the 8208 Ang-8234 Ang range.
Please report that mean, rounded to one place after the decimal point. 22.2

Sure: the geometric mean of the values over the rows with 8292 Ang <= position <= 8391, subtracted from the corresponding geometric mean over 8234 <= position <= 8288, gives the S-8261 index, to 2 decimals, 0.74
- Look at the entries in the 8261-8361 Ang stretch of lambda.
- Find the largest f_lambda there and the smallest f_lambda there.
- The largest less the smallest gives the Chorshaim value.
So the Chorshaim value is 2.6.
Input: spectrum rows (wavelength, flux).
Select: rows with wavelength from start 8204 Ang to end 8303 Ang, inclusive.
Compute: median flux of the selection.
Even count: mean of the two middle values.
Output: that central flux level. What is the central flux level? 22.70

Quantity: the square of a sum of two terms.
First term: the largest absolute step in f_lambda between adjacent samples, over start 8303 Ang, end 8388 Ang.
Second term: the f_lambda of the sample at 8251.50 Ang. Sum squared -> 605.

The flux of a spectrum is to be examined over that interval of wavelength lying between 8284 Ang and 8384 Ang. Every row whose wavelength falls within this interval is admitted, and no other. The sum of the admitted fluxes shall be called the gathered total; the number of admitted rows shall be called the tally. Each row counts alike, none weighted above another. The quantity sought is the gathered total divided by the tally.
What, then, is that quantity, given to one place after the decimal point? 22.3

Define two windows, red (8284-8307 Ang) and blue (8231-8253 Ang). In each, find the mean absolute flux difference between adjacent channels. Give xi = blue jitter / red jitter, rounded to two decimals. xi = 0.63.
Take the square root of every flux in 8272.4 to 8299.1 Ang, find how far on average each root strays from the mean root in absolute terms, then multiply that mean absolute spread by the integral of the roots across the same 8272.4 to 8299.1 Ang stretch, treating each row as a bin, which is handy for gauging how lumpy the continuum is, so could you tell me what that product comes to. 4.7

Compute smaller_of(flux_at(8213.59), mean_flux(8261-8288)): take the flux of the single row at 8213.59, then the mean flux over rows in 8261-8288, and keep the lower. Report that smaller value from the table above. 21.60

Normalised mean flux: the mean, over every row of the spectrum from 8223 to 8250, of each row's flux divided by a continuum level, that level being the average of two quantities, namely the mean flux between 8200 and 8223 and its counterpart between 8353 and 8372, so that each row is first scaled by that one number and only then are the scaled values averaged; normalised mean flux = 1.02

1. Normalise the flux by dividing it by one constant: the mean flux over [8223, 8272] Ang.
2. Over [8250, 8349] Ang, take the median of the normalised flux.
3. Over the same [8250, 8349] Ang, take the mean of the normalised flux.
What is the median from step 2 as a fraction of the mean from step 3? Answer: 1.00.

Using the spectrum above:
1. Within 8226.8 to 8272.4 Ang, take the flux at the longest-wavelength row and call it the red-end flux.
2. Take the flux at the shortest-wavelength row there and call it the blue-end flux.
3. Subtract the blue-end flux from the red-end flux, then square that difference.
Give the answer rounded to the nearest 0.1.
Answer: 0.4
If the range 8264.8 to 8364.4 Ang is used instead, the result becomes 0.1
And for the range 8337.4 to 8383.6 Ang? 0.8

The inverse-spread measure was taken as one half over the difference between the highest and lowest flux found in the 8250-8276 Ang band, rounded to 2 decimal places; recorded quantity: 0.56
